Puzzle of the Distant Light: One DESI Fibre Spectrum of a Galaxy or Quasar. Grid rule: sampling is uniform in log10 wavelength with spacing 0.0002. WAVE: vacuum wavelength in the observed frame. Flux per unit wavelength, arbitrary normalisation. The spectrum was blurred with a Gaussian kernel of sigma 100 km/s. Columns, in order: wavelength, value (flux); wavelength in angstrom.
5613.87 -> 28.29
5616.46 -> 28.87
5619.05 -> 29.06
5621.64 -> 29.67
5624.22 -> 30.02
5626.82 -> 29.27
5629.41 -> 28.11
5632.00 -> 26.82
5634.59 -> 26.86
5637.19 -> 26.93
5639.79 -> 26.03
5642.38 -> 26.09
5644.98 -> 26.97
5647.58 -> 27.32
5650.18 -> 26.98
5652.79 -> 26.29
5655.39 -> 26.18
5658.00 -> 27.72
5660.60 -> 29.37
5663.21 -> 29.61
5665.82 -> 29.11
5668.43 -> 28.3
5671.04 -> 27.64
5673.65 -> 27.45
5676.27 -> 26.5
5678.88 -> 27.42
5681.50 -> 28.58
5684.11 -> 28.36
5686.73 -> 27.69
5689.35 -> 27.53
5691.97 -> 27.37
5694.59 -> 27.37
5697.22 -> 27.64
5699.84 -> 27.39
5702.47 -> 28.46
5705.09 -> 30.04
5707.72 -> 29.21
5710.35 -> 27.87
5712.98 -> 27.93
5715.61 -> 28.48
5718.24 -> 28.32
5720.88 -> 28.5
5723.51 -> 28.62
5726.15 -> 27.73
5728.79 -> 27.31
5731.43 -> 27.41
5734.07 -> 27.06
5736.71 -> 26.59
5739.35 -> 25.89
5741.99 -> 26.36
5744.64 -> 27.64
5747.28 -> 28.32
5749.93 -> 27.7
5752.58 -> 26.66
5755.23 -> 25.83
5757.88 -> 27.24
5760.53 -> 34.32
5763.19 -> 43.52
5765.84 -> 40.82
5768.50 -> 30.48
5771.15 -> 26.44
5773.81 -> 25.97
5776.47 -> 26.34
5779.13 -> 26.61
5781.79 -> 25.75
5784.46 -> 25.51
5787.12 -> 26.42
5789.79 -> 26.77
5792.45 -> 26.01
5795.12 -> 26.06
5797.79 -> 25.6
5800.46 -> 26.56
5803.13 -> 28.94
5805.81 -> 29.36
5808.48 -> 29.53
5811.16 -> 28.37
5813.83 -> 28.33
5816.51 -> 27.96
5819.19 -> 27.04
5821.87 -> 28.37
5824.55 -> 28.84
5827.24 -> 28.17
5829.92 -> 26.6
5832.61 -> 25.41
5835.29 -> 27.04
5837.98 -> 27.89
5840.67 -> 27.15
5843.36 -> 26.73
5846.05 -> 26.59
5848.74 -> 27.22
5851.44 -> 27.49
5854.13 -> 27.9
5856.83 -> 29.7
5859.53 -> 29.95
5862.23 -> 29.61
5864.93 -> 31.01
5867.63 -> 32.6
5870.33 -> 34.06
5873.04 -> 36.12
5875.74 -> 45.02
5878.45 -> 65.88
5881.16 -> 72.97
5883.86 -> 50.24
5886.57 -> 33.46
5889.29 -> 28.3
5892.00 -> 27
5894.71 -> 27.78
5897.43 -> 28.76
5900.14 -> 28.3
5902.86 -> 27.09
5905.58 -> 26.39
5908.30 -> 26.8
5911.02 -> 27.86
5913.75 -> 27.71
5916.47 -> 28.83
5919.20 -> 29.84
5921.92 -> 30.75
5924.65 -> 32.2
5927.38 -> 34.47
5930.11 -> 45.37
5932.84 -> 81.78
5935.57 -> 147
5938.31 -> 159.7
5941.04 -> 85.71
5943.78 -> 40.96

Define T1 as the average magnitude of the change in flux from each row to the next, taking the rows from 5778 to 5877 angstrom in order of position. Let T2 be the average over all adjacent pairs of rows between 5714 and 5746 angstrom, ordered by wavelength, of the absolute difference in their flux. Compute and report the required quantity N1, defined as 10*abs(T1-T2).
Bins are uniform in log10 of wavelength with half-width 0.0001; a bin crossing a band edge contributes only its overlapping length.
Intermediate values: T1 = 1.06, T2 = 0.47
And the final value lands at 6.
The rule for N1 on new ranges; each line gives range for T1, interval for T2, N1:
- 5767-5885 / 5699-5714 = 12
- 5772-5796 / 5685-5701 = 3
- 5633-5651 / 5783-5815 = 3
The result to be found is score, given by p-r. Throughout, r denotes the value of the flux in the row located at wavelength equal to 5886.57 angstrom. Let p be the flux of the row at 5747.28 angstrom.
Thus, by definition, -5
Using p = 28.32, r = 33.46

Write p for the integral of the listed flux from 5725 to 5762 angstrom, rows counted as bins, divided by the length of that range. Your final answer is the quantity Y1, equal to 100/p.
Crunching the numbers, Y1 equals 3.62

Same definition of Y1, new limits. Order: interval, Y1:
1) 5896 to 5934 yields 2.96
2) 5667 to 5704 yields 3.61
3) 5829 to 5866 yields 3.59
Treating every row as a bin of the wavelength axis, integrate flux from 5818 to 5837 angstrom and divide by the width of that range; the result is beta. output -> 27.4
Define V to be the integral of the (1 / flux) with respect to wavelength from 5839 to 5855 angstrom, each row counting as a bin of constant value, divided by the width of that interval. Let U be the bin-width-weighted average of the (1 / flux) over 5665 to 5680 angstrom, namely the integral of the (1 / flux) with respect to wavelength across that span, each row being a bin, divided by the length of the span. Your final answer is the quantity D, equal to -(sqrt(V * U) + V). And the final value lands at -0.0733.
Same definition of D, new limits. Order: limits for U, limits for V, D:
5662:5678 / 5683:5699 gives -0.0721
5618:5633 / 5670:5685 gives -0.0717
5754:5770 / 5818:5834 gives -0.0701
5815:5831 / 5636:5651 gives -0.0741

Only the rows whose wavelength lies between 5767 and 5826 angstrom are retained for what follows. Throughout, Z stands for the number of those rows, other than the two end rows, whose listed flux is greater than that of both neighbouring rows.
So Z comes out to 4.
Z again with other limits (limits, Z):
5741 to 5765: 1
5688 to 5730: 4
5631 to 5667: 3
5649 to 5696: 2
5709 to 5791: 6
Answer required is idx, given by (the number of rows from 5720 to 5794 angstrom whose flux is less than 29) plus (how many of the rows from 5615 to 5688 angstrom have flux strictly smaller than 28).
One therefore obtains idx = 40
